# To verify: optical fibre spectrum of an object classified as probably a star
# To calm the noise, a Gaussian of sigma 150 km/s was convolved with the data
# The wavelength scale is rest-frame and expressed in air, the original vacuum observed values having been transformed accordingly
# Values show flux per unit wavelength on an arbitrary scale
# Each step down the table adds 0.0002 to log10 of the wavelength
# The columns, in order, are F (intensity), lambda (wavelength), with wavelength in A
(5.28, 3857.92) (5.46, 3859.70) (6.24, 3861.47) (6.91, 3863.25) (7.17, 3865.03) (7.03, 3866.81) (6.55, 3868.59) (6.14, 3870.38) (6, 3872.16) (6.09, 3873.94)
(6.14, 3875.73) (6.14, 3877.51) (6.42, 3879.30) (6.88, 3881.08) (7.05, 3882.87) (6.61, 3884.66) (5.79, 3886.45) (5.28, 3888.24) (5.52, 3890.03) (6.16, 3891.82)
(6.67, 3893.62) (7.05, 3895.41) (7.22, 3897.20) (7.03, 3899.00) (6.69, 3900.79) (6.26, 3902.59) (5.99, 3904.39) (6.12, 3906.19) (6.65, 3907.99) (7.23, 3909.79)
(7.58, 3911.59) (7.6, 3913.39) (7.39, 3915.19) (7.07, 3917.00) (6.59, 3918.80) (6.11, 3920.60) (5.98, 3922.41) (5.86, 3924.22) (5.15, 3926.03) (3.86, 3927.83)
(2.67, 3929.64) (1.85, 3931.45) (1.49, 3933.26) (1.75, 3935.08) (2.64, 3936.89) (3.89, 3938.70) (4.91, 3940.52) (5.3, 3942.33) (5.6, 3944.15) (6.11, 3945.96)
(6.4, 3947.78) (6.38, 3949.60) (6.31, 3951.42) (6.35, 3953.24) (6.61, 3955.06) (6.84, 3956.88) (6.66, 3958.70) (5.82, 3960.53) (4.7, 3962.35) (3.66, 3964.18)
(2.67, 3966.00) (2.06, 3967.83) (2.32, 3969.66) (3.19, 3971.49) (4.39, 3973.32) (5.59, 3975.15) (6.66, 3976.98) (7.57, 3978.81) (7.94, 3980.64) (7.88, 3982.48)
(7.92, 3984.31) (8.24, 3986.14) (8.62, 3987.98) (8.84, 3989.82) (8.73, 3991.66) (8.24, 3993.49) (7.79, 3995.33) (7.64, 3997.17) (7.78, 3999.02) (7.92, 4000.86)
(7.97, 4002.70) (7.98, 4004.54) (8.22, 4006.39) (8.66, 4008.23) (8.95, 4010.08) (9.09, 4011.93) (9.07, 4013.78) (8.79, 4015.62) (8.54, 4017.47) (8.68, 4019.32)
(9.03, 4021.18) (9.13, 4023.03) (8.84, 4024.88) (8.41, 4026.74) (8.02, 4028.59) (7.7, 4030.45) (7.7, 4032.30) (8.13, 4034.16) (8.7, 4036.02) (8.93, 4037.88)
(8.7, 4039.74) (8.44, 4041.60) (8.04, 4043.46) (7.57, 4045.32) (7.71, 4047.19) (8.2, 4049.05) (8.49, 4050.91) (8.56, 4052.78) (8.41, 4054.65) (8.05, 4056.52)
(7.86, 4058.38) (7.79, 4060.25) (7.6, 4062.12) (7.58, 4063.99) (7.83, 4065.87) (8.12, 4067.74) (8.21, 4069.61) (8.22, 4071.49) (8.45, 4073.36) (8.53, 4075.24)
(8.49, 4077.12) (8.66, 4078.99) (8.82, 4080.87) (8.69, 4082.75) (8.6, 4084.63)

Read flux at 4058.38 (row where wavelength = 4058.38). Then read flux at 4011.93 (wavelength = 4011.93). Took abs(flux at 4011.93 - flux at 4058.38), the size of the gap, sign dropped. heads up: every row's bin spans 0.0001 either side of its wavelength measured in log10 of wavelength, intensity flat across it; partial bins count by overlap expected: 1.23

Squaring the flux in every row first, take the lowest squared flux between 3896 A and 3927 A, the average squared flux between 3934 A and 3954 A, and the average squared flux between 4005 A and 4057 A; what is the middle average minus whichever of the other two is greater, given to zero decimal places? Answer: -44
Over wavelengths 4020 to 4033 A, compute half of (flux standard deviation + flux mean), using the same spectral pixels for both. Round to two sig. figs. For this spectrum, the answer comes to 4.5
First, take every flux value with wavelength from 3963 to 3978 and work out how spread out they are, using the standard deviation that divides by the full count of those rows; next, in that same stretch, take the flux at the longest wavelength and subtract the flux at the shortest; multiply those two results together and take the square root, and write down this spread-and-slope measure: 2.1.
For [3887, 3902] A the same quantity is 1.0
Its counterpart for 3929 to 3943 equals 1.9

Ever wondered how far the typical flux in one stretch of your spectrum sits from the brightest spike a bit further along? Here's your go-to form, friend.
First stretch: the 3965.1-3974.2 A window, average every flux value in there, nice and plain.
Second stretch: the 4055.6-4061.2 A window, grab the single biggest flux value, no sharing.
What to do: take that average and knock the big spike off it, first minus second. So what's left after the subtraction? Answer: -5.1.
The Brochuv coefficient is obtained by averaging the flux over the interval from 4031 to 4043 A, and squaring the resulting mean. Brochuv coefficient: 71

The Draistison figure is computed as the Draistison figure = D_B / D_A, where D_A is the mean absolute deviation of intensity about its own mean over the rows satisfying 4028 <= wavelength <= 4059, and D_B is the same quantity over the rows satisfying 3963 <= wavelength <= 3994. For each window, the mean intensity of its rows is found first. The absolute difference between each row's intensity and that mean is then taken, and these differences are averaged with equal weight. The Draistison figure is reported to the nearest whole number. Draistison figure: 7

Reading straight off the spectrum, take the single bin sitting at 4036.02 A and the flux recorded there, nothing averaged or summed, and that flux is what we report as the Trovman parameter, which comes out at 8.7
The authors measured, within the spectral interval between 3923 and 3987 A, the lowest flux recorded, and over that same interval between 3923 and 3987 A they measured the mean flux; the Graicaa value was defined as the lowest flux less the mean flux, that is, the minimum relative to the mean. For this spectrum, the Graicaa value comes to -3.6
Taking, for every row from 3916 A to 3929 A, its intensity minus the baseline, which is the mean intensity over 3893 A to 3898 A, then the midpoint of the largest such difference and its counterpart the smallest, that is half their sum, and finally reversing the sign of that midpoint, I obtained 2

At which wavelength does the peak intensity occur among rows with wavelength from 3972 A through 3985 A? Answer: 3980.64 A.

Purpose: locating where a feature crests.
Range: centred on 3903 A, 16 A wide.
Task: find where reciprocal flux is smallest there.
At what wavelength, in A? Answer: 3909.79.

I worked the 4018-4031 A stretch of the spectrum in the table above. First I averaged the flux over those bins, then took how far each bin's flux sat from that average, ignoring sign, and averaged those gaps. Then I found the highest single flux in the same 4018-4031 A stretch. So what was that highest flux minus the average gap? 8.7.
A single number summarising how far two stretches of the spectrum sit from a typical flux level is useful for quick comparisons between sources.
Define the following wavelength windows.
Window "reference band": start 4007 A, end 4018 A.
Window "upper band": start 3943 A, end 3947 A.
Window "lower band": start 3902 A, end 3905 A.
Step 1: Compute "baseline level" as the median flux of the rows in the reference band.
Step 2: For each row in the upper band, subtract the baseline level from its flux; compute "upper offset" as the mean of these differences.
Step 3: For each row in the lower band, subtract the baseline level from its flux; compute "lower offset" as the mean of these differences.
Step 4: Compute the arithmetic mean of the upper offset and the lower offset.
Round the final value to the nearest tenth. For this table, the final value -2.9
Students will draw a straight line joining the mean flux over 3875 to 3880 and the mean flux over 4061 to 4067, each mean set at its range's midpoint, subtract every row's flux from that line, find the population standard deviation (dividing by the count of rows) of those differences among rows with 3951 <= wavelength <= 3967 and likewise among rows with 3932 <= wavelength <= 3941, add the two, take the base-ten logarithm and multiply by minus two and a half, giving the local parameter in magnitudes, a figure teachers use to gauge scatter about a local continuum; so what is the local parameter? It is -1.1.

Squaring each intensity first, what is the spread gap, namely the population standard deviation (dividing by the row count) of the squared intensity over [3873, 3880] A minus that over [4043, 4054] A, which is -4.3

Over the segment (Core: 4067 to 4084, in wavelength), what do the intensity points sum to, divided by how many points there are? 8.5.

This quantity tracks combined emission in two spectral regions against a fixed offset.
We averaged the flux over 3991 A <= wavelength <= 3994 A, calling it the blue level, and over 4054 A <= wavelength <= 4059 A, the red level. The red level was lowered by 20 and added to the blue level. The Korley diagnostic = -3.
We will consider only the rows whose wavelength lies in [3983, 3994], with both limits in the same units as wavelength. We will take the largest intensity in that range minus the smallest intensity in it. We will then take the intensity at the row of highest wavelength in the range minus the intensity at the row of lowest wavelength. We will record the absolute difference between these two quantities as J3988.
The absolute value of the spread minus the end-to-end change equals 0.60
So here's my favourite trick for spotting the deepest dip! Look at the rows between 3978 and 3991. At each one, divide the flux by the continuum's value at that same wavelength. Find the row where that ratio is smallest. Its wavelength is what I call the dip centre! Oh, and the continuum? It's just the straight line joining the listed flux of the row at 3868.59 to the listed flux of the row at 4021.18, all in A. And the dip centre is 3978.81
